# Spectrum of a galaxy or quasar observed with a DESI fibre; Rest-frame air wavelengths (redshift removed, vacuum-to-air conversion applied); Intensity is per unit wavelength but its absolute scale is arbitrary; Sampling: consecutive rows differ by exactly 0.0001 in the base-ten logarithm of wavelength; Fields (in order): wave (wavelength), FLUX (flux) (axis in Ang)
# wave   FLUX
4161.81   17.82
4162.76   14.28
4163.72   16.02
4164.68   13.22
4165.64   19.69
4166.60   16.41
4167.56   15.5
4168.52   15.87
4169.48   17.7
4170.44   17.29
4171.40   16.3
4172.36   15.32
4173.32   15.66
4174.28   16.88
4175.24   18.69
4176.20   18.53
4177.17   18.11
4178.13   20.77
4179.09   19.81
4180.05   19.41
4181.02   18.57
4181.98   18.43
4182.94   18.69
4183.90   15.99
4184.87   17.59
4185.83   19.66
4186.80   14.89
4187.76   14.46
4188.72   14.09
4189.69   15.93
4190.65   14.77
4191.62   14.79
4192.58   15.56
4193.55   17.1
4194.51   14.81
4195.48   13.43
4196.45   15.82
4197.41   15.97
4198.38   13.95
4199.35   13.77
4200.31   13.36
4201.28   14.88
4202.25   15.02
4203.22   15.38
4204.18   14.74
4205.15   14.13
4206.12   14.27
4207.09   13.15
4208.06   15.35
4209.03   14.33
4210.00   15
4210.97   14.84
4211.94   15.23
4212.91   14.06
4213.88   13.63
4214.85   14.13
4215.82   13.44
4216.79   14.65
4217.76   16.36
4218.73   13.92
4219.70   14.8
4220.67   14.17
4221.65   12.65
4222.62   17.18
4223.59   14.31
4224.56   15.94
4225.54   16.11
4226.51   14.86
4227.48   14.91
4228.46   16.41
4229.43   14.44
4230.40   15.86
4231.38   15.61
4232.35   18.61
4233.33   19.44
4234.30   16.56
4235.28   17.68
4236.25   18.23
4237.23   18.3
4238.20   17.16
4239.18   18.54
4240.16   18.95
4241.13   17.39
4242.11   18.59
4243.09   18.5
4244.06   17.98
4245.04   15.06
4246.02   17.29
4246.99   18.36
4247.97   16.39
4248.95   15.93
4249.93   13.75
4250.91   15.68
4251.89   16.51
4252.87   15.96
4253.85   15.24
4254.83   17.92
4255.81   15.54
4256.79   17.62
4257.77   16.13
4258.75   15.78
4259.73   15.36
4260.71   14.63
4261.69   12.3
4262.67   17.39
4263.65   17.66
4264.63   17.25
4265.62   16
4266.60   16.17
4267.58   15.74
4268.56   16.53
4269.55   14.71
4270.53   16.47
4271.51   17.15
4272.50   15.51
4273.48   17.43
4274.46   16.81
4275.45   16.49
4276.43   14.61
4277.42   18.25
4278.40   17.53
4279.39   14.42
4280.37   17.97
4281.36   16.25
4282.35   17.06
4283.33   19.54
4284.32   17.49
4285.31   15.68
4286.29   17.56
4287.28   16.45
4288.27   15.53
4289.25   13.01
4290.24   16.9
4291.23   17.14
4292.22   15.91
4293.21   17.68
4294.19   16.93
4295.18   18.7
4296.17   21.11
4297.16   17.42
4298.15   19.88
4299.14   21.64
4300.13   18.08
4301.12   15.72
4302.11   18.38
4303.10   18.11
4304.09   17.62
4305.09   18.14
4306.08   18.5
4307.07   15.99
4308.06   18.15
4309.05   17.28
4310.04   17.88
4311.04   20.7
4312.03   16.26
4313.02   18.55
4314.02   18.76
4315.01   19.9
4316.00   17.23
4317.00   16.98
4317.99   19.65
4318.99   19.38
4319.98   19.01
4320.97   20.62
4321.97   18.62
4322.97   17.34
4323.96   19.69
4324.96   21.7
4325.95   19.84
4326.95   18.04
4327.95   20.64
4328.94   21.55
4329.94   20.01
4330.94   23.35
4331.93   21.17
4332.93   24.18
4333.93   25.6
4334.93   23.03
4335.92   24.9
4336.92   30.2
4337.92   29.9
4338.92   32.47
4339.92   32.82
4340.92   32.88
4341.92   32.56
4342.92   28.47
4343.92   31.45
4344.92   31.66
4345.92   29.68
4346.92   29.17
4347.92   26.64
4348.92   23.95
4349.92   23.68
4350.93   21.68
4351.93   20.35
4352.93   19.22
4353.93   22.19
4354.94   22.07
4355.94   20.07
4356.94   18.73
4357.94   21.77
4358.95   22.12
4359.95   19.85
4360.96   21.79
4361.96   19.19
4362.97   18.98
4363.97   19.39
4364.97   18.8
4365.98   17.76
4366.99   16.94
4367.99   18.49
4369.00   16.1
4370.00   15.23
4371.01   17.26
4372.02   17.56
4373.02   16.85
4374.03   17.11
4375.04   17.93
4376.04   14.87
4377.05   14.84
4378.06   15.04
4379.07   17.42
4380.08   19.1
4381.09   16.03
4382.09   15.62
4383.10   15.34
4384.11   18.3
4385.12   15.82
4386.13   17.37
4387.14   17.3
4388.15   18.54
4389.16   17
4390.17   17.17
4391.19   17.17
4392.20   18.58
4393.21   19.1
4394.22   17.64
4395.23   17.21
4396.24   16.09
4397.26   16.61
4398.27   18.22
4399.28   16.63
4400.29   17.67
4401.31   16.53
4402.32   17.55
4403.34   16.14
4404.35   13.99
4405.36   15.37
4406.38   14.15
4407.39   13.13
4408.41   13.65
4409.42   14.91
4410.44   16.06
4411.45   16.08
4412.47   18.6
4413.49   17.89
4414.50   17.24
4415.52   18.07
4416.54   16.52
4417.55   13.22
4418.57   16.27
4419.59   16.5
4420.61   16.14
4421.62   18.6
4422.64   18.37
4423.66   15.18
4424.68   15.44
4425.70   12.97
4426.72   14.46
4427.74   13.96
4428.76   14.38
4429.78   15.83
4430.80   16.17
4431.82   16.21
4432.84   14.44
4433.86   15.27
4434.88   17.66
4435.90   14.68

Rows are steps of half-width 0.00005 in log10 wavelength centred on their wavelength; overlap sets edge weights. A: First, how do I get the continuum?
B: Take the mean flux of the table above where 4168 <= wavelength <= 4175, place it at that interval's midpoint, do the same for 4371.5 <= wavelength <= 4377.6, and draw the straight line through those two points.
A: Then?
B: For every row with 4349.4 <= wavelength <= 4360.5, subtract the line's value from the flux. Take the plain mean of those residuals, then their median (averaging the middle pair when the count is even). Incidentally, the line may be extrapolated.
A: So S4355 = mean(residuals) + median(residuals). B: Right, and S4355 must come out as 10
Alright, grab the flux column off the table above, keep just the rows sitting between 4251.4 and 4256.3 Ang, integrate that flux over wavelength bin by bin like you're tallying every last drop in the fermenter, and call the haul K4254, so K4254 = 80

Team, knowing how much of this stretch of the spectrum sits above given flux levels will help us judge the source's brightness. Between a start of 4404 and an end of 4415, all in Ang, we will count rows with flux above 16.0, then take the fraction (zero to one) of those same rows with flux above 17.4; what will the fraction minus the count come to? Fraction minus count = -4.8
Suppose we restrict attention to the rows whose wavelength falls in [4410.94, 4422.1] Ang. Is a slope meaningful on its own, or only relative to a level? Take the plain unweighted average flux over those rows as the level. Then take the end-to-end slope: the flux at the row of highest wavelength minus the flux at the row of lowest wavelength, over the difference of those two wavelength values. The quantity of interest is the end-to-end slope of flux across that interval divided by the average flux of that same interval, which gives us 0.015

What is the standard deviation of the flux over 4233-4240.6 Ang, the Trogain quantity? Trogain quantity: 0.9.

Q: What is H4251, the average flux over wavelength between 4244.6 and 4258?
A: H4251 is 16.2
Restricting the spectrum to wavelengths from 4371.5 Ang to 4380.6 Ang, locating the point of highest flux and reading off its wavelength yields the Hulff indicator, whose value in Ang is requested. 4380.08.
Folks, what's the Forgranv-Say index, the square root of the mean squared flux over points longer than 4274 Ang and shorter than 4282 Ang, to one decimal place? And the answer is 16.6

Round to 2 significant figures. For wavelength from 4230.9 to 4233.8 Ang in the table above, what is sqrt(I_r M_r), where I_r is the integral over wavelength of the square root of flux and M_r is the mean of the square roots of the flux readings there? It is 7.2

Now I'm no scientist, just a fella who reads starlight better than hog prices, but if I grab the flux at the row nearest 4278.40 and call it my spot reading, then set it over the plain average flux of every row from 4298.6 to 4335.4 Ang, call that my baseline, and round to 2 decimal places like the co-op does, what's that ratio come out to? 0.90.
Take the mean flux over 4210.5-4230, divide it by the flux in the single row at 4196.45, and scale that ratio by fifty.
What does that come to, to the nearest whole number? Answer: 47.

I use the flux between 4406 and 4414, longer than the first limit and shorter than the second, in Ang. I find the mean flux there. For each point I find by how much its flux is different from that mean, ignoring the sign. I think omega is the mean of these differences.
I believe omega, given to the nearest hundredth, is 1.60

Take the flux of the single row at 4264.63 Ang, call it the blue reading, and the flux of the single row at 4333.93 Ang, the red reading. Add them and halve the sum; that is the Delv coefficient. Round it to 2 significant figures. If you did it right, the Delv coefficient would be 21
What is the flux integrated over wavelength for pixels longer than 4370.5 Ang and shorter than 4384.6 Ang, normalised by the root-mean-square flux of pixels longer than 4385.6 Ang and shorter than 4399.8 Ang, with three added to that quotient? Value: 16.4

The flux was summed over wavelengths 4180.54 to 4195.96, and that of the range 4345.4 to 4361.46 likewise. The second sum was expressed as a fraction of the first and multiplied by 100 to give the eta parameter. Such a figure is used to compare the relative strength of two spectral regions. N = 140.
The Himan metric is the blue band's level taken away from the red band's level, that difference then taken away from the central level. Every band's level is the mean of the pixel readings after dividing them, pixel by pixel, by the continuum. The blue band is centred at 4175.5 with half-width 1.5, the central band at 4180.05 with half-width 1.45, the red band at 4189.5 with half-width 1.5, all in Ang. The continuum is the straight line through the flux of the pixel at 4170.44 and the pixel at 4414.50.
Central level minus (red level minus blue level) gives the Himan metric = 1.3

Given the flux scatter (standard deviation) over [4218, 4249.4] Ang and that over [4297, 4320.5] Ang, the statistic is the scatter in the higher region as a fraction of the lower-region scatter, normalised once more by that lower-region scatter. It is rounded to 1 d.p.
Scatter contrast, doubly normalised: 0.5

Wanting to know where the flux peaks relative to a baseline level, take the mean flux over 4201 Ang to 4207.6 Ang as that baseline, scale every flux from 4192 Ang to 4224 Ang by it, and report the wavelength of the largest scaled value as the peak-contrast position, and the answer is 4222.62 Ang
